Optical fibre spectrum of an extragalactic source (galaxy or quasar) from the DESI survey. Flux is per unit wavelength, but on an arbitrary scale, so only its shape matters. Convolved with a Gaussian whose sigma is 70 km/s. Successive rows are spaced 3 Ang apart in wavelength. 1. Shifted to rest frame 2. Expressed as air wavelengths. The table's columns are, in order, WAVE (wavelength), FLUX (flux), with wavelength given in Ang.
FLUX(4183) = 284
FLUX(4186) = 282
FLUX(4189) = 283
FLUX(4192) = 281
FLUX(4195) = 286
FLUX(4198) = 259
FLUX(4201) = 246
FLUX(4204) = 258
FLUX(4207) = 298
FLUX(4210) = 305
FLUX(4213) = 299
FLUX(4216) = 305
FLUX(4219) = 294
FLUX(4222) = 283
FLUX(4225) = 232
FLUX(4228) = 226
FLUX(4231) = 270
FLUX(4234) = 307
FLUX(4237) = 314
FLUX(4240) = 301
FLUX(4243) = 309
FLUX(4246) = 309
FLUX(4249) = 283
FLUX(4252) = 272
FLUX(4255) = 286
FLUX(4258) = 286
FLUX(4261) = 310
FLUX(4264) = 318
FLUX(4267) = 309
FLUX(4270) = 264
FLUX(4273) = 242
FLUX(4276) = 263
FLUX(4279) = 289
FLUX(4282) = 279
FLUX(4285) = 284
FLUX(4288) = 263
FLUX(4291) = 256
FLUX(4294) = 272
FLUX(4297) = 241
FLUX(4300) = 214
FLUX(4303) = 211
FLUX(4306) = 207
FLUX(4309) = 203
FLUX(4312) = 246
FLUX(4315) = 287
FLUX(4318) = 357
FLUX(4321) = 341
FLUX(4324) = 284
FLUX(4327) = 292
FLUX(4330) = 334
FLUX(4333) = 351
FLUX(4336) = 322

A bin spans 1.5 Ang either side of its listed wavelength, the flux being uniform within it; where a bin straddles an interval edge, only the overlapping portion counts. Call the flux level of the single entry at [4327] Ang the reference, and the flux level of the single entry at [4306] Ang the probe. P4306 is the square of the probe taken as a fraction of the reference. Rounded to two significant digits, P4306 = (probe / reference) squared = 0.50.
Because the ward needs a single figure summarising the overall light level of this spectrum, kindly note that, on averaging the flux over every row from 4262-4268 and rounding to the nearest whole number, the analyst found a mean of 314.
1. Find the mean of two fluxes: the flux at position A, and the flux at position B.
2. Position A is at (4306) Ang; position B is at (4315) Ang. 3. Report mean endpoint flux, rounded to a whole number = 247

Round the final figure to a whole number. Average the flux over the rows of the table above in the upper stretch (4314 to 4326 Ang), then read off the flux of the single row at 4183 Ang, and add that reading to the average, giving 601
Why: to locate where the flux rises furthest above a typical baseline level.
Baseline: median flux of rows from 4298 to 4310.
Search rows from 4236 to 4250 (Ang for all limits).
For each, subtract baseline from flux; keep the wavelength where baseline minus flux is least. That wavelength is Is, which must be 4237 Ang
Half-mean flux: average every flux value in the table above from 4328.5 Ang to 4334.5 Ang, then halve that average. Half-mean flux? 171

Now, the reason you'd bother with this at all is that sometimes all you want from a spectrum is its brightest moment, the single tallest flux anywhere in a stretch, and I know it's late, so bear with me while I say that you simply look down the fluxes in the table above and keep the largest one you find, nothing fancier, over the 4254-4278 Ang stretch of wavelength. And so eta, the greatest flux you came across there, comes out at 318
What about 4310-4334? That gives 357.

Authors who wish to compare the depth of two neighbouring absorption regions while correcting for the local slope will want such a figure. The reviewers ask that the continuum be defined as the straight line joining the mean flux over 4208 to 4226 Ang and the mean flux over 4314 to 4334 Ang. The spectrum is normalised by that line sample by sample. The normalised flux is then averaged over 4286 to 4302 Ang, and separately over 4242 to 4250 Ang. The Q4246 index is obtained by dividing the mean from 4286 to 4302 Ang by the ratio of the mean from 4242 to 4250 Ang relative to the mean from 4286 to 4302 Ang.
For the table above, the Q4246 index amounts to 0.63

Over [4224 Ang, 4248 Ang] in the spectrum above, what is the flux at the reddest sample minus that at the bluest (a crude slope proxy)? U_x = 77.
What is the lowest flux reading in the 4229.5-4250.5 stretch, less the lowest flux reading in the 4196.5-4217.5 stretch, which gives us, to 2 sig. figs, 24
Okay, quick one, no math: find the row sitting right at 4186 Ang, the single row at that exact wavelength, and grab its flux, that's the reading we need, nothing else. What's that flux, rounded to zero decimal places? 282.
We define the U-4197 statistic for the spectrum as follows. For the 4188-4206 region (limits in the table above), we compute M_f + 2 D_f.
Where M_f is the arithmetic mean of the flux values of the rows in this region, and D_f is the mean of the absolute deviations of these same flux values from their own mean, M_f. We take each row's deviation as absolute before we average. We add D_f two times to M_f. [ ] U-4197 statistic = 298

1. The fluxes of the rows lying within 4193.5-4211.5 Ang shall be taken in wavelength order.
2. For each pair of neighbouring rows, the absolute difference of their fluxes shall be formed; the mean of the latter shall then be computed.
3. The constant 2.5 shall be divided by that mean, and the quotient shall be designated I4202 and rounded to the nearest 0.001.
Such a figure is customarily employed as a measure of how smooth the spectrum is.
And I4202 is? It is 0.126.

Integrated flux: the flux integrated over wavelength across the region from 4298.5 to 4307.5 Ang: 1896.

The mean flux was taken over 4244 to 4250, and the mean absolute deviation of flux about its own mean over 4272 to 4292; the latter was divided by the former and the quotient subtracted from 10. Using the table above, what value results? 9.95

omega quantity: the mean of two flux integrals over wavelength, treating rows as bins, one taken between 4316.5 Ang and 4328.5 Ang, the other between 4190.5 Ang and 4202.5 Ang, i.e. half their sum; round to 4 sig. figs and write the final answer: 3519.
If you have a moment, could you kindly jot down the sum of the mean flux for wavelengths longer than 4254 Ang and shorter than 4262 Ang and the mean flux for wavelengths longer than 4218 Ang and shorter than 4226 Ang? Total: 564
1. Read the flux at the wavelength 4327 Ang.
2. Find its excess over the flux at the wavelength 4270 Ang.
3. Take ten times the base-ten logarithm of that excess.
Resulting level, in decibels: 14.5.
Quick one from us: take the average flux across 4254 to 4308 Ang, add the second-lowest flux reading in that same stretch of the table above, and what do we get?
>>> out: 477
